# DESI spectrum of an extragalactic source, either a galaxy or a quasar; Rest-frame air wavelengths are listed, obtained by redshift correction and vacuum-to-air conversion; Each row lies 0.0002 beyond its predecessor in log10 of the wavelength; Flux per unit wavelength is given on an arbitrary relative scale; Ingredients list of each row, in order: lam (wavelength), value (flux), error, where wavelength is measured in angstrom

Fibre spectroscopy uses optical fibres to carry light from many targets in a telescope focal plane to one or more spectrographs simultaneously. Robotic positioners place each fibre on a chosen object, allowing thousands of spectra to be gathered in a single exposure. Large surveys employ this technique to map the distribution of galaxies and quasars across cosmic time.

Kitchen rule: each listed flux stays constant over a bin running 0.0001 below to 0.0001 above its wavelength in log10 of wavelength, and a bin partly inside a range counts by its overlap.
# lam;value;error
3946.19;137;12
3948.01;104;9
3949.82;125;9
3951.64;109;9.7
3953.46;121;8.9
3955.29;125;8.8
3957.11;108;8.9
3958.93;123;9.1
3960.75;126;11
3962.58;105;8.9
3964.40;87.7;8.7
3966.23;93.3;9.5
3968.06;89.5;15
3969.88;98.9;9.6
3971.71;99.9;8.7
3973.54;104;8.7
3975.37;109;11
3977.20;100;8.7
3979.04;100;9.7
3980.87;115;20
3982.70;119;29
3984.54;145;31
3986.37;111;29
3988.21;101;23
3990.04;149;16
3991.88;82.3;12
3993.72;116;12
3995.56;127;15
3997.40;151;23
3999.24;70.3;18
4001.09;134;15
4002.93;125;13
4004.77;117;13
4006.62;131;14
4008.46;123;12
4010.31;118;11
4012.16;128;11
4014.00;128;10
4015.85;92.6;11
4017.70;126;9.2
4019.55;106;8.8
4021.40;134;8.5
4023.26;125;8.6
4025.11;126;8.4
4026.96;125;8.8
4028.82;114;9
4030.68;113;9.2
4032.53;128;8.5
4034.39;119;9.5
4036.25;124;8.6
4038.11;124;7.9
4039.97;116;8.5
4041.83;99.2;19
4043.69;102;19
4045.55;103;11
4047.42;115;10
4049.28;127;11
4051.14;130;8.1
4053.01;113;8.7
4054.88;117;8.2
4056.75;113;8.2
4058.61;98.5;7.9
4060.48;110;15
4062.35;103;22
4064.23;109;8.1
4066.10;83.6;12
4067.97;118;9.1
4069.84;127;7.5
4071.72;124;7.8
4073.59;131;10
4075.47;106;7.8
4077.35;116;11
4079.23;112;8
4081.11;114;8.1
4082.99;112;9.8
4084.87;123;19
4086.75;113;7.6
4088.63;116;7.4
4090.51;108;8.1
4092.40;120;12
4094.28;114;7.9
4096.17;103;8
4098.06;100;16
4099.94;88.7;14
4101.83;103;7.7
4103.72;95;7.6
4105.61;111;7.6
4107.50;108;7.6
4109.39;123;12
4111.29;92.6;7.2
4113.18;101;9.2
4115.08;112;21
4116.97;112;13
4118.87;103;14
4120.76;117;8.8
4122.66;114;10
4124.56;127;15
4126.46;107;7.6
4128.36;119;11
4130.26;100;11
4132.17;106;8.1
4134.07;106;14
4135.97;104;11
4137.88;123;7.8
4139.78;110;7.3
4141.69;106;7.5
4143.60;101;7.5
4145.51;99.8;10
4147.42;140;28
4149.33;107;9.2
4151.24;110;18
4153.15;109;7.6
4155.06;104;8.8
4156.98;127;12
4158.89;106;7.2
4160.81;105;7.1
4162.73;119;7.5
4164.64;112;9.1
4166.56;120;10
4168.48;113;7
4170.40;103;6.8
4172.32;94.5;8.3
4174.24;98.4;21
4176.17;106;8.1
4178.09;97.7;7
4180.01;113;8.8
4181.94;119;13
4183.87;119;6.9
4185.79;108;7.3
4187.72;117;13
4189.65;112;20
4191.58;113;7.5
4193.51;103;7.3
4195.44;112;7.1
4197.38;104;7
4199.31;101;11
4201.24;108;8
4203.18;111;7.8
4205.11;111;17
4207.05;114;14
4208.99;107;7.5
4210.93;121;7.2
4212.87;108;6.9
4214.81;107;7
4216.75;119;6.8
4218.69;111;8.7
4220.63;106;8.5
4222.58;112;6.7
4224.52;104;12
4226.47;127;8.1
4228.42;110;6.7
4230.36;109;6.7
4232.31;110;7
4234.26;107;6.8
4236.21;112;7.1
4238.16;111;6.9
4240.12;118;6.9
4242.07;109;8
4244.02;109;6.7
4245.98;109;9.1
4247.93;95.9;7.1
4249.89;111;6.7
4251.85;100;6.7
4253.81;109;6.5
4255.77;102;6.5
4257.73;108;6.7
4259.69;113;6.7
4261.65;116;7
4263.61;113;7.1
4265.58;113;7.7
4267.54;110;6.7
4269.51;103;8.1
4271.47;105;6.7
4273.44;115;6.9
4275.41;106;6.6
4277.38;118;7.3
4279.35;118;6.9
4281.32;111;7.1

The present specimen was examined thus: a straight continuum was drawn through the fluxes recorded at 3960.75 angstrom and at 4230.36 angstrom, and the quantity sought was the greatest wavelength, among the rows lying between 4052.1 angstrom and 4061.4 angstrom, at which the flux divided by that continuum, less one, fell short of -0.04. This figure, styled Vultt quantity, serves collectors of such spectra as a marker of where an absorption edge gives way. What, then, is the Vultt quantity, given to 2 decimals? 4060.48 angstrom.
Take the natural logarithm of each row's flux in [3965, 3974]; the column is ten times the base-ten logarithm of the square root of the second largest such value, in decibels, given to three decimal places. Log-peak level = 3.316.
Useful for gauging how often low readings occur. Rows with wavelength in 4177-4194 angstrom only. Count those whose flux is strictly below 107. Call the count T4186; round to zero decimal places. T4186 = 2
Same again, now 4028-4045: 2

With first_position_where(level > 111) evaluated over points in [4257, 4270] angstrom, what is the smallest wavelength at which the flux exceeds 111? 4259.69 angstrom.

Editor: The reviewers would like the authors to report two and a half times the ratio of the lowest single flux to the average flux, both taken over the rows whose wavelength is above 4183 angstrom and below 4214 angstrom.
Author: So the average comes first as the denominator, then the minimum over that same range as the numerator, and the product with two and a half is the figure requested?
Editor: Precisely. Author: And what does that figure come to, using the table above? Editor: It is 2.28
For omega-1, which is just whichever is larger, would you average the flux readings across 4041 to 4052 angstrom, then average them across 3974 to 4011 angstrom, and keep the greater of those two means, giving 117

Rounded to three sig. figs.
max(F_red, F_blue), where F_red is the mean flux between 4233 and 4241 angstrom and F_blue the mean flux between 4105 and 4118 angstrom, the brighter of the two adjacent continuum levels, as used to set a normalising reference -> 112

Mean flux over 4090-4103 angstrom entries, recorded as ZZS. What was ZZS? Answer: 105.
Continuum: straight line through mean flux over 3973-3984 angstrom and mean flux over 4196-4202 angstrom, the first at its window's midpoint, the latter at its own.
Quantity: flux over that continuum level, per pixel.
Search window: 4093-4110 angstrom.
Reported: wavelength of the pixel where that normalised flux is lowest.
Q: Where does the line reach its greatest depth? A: 4099.94 angstrom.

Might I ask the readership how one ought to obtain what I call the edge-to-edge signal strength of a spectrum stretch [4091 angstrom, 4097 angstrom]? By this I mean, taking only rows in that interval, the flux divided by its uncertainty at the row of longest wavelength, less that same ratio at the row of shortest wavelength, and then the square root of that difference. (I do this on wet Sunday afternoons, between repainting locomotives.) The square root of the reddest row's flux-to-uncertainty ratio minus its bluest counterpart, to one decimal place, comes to 1.7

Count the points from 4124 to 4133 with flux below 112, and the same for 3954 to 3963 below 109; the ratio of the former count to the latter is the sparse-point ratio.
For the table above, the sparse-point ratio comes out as 1.5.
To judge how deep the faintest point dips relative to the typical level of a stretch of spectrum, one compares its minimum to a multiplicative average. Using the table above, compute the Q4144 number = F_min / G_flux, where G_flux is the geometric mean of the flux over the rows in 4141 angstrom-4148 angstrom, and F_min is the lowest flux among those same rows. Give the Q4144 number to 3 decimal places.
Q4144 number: 0.902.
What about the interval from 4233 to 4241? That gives 0.956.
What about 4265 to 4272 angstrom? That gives 0.957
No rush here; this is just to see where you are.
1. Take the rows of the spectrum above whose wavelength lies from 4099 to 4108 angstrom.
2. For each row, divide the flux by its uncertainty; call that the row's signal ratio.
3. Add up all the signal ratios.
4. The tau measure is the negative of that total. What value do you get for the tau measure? -61.0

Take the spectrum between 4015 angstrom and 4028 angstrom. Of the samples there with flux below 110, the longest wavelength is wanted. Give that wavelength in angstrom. 4019.55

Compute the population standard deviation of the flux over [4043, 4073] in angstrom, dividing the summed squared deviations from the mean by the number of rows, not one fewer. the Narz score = 12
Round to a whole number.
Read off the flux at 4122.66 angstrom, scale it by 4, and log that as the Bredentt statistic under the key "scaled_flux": 456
